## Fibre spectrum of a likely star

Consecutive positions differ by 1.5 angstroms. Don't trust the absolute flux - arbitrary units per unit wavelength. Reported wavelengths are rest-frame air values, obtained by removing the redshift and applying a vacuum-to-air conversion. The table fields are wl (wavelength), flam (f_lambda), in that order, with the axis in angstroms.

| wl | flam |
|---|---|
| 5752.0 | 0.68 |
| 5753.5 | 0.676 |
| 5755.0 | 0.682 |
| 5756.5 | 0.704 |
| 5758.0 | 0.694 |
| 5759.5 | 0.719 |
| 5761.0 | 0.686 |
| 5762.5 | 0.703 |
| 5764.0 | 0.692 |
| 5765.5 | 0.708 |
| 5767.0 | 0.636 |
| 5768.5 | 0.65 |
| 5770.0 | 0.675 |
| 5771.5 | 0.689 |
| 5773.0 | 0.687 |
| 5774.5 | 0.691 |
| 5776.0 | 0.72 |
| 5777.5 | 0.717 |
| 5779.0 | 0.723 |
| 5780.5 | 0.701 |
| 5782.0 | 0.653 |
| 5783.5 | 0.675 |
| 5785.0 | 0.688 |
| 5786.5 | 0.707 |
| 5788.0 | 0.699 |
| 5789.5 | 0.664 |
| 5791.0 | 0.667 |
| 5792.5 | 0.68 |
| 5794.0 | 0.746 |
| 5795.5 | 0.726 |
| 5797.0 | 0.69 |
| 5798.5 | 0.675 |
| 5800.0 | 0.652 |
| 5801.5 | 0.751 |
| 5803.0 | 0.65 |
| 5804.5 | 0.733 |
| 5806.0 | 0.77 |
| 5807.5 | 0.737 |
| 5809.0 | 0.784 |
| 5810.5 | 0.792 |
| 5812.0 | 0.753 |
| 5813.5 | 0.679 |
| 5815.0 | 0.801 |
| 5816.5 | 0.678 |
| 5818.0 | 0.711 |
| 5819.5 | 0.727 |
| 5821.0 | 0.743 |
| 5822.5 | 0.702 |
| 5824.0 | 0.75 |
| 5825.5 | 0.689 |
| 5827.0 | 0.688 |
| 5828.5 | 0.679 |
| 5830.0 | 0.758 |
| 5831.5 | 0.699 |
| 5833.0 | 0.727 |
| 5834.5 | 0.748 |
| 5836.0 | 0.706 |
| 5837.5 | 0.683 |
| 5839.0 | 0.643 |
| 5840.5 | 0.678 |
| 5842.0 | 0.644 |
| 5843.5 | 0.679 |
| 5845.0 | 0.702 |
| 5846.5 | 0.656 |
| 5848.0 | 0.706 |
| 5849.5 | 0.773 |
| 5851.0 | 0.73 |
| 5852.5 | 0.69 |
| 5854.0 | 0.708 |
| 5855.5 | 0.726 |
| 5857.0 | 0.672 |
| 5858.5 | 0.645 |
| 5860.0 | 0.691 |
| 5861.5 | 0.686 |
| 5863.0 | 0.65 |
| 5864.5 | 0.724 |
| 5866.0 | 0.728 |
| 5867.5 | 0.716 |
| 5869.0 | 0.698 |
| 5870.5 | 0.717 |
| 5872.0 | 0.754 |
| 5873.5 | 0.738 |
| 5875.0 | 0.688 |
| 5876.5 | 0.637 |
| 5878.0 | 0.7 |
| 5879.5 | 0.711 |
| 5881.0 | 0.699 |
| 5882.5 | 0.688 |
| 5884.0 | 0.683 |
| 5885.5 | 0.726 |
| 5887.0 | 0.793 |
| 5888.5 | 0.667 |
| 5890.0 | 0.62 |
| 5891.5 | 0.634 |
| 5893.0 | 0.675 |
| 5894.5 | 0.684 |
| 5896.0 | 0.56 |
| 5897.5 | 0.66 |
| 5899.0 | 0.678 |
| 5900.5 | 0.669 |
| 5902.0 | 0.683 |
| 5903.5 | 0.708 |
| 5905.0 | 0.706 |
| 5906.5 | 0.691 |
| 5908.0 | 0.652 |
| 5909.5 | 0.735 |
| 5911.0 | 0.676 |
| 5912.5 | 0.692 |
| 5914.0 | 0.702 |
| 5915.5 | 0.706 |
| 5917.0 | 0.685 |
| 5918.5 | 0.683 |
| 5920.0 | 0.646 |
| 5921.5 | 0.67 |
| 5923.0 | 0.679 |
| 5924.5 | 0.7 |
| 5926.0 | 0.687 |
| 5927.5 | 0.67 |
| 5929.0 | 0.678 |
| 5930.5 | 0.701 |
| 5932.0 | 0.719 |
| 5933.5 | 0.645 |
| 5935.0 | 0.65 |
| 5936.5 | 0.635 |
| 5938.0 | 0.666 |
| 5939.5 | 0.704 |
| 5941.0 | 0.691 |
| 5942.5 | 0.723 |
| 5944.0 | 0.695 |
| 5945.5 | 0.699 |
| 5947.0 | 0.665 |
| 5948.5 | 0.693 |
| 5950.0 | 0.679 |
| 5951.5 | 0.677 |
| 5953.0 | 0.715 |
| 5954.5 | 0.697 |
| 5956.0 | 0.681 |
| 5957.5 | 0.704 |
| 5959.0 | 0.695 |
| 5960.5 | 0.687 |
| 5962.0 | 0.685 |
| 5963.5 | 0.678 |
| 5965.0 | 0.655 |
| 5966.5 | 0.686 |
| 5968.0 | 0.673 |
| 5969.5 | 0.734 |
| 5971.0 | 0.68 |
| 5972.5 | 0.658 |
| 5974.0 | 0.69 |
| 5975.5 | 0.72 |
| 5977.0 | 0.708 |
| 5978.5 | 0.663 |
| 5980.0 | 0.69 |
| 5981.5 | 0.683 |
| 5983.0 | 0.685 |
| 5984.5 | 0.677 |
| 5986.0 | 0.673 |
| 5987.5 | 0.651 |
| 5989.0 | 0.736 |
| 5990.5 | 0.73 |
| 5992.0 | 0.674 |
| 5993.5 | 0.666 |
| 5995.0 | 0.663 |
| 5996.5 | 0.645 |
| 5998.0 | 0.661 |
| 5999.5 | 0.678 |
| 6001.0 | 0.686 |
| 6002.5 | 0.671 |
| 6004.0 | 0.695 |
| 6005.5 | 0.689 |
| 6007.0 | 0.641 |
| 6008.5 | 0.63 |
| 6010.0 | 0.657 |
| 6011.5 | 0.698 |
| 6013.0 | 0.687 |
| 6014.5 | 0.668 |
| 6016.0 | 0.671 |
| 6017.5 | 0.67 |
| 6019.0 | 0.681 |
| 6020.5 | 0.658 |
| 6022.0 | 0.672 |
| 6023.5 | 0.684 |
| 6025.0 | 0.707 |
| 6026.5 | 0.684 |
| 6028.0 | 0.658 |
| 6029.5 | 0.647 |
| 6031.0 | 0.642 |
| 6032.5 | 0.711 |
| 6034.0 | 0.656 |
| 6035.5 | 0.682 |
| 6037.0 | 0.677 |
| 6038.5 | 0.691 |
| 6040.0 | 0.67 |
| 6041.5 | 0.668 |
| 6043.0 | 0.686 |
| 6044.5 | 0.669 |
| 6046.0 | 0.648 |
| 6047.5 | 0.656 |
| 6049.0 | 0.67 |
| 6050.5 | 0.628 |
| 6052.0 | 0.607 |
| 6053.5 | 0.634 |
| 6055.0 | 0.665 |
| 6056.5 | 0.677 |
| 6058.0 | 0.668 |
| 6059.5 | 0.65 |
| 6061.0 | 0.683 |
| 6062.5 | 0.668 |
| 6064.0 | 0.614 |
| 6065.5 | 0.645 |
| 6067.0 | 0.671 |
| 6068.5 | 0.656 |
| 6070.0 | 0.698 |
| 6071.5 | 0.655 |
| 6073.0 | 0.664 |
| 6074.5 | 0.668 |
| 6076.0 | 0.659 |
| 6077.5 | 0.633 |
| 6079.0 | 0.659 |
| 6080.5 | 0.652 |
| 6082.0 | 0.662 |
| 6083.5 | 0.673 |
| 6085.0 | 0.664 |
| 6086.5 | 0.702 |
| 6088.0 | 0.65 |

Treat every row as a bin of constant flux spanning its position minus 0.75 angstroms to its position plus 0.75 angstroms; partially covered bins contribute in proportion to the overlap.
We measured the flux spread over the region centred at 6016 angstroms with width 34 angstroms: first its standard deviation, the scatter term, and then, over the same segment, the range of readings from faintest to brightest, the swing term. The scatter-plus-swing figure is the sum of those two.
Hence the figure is 0.102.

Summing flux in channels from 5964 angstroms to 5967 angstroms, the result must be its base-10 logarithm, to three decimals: 0.127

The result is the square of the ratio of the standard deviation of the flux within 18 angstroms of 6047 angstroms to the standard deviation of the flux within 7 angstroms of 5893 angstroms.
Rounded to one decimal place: 0.2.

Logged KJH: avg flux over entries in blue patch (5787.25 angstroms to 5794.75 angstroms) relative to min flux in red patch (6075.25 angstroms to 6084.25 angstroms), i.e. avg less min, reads 0.058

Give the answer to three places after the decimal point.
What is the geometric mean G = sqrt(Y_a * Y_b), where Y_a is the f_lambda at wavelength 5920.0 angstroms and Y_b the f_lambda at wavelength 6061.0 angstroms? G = 0.664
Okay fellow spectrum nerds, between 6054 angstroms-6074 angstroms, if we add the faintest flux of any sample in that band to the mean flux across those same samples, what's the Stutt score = 1.28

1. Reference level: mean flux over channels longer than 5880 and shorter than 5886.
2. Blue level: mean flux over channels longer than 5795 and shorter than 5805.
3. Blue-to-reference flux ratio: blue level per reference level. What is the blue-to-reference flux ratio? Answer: 1.00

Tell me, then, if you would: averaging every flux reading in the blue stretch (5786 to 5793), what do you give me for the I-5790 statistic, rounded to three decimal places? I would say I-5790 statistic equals 0.683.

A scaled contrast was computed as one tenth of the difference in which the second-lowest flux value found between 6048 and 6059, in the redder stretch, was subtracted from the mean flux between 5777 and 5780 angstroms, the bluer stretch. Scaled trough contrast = 0.009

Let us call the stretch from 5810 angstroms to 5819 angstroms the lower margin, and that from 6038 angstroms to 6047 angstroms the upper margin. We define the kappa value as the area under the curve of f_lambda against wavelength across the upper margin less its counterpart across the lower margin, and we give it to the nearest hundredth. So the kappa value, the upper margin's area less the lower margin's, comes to -0.57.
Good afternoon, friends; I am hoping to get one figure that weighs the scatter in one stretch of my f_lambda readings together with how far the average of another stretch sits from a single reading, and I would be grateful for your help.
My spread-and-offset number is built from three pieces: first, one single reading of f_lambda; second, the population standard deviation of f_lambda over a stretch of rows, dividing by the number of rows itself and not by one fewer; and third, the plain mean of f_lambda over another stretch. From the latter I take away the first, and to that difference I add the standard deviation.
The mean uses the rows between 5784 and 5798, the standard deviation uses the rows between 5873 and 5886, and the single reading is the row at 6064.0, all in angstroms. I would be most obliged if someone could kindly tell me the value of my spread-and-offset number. 0.11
